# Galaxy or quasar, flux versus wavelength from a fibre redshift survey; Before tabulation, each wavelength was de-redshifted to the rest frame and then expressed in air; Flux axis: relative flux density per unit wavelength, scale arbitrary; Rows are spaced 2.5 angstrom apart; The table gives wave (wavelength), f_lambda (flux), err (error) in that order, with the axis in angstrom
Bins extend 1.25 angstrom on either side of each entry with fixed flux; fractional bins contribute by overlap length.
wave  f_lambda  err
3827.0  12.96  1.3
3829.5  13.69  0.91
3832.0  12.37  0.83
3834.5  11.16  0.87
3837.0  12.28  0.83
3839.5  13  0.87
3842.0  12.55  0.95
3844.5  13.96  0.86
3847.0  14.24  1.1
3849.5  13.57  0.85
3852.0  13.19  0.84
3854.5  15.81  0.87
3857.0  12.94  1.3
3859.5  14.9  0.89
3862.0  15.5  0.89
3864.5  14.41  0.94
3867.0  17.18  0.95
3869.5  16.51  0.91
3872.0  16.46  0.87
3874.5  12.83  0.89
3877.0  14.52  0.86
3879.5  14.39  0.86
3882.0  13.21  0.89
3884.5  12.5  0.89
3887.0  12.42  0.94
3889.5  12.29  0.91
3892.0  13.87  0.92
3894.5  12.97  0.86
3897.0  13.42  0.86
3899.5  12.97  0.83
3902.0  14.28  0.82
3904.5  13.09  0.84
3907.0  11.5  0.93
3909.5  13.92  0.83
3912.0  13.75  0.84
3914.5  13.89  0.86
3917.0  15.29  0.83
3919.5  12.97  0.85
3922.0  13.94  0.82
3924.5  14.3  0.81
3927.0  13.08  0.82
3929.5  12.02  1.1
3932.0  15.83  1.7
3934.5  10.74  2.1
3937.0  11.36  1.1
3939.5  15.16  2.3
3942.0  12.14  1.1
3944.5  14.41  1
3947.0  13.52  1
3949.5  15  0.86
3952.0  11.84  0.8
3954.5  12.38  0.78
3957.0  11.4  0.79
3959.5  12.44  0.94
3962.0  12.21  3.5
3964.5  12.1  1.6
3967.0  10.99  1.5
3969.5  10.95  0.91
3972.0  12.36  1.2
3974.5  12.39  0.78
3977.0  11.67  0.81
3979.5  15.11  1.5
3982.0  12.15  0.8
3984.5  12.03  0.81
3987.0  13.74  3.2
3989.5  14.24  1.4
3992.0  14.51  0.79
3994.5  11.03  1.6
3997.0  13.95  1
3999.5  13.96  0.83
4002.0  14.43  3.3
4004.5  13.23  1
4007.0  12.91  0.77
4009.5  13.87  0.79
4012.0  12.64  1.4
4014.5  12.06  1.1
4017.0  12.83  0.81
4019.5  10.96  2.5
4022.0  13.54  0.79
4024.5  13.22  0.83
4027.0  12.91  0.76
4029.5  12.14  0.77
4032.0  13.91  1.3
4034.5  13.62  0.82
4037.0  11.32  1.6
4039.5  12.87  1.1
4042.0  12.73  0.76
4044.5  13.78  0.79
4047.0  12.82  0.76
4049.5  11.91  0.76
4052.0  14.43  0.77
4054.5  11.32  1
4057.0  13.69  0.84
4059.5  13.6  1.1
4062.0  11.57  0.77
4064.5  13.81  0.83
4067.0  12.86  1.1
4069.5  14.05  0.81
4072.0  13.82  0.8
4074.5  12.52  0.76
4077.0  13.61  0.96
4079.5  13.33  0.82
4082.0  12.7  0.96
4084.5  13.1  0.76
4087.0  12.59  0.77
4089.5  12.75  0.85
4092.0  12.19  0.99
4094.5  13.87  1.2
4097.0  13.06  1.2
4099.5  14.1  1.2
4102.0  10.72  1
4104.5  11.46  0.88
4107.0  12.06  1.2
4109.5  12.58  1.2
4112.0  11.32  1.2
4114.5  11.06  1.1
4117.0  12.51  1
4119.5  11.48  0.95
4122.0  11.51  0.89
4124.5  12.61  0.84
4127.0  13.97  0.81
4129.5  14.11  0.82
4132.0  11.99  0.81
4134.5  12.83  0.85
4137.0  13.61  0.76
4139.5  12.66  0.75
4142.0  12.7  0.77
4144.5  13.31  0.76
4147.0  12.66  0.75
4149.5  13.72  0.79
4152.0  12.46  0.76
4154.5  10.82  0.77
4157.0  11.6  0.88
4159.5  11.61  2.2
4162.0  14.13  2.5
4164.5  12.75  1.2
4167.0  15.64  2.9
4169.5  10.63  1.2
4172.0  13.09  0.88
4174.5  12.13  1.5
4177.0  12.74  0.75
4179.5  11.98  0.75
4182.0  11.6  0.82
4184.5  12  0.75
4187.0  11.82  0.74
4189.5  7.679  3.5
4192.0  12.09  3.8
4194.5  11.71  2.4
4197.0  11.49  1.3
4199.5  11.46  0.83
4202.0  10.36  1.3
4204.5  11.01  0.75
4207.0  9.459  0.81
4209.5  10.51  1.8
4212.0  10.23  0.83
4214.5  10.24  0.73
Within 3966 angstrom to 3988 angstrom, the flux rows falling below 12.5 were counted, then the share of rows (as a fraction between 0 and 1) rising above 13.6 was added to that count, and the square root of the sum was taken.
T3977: 2.7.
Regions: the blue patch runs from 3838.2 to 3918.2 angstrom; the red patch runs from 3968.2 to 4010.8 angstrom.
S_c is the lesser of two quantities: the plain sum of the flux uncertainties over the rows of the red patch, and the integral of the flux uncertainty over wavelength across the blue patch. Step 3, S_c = 21.5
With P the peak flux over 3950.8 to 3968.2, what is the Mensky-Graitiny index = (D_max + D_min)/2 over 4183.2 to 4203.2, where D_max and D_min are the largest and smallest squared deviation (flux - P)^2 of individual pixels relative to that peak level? 11.4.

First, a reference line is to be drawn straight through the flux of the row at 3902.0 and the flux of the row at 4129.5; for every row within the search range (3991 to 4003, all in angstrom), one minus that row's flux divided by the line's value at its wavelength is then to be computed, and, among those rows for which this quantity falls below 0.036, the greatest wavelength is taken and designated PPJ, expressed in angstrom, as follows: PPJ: 4002.0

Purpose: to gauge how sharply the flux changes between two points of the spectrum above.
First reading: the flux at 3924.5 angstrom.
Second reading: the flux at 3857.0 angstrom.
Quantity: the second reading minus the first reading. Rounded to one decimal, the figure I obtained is -1.4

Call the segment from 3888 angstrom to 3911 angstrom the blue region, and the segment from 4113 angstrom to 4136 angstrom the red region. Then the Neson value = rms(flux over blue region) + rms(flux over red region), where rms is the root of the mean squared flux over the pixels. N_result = 25.7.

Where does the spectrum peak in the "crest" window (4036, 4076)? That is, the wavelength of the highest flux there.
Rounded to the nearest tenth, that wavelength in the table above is 4052.0 angstrom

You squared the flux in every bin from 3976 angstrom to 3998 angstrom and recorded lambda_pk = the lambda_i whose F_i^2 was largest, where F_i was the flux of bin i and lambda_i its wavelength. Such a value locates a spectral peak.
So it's 3979.5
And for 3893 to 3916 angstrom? 3902.0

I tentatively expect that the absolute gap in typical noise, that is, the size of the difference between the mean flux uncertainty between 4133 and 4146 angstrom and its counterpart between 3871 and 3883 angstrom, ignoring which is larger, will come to 0.10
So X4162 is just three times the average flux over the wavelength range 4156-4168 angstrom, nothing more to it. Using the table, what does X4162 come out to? 39.4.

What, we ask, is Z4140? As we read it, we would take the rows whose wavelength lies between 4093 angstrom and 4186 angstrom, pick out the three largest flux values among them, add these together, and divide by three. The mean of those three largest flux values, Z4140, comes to 14.6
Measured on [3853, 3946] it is 16.7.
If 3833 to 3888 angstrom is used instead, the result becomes 16.7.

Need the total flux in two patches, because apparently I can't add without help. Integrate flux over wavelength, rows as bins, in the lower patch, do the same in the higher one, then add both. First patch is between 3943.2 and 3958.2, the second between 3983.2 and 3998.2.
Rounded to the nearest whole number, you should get 395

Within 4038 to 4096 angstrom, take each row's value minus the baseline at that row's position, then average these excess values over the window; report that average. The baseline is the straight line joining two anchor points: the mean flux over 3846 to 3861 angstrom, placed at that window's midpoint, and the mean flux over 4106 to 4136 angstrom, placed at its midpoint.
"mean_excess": 0.3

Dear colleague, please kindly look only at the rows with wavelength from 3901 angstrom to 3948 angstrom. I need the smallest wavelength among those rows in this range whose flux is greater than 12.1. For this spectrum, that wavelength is 3902.0 angstrom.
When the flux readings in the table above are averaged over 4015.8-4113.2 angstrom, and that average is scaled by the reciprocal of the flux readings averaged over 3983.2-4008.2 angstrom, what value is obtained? 0.96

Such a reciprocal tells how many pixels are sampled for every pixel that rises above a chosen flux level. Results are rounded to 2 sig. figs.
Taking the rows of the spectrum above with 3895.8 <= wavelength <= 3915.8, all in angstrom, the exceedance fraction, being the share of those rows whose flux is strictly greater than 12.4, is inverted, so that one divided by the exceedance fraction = 1.1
